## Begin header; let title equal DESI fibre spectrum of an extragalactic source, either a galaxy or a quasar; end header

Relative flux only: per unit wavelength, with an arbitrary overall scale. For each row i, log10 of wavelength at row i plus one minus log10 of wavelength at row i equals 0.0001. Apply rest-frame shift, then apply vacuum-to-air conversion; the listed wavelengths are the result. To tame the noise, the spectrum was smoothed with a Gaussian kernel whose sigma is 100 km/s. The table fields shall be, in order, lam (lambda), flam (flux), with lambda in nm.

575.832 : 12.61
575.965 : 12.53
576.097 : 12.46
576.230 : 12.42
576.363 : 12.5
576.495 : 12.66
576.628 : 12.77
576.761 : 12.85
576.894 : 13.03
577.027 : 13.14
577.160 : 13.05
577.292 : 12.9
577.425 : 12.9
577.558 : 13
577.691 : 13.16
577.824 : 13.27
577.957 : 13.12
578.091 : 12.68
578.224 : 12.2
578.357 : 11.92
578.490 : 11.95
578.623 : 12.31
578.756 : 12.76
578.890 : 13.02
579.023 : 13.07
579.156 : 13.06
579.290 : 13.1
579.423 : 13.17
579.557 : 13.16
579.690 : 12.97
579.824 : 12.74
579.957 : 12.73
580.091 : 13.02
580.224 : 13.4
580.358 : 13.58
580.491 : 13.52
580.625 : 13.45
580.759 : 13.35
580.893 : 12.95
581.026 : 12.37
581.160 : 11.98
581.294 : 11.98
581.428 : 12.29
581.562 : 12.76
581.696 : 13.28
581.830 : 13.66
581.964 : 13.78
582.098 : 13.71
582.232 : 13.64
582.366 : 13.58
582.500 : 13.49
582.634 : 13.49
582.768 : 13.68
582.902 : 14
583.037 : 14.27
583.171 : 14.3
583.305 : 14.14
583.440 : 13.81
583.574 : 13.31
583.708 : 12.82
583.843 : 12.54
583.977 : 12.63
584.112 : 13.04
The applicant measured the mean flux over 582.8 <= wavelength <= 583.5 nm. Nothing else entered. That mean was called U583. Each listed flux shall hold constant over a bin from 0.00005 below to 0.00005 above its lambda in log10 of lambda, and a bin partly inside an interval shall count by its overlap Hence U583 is 14.1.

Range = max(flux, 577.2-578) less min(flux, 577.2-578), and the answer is 0.4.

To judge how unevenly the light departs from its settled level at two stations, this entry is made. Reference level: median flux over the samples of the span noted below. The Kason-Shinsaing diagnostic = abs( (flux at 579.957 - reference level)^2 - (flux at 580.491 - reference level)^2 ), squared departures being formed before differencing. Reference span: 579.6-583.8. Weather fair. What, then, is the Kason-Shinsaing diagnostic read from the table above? 0.5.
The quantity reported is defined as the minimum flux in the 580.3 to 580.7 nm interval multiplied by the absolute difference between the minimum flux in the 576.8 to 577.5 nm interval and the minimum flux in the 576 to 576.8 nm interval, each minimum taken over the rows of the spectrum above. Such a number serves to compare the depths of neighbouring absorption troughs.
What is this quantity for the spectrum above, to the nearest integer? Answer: 6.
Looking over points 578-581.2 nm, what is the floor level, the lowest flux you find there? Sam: 11.92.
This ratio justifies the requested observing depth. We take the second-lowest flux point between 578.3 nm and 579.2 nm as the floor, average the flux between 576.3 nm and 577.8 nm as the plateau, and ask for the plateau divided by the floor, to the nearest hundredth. 1.08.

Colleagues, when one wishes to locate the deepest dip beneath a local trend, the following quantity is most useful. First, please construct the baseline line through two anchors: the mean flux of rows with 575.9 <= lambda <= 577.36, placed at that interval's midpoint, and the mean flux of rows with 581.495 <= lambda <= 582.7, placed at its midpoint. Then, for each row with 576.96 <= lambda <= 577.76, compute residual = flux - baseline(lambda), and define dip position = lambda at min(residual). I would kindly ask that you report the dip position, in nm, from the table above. 577.425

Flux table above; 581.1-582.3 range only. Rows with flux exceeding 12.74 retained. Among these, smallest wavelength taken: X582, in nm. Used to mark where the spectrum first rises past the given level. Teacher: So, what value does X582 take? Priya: 581.562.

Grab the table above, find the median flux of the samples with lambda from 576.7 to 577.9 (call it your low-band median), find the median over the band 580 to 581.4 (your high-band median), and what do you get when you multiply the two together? 172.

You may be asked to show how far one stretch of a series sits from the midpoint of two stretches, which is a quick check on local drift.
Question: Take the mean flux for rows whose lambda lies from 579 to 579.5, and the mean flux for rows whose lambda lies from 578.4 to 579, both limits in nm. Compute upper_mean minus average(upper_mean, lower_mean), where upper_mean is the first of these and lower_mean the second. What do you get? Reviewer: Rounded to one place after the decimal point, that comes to 0.3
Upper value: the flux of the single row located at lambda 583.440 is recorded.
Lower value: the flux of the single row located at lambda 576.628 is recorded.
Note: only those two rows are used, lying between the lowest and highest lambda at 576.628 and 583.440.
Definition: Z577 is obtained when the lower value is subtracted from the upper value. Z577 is 1.0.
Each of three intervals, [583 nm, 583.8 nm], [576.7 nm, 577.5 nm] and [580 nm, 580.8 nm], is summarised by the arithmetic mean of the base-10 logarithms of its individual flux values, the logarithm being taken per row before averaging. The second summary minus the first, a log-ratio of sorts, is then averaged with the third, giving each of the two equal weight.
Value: 0.551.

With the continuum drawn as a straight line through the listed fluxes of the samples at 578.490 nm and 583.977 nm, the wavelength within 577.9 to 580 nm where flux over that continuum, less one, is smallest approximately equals 578.357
